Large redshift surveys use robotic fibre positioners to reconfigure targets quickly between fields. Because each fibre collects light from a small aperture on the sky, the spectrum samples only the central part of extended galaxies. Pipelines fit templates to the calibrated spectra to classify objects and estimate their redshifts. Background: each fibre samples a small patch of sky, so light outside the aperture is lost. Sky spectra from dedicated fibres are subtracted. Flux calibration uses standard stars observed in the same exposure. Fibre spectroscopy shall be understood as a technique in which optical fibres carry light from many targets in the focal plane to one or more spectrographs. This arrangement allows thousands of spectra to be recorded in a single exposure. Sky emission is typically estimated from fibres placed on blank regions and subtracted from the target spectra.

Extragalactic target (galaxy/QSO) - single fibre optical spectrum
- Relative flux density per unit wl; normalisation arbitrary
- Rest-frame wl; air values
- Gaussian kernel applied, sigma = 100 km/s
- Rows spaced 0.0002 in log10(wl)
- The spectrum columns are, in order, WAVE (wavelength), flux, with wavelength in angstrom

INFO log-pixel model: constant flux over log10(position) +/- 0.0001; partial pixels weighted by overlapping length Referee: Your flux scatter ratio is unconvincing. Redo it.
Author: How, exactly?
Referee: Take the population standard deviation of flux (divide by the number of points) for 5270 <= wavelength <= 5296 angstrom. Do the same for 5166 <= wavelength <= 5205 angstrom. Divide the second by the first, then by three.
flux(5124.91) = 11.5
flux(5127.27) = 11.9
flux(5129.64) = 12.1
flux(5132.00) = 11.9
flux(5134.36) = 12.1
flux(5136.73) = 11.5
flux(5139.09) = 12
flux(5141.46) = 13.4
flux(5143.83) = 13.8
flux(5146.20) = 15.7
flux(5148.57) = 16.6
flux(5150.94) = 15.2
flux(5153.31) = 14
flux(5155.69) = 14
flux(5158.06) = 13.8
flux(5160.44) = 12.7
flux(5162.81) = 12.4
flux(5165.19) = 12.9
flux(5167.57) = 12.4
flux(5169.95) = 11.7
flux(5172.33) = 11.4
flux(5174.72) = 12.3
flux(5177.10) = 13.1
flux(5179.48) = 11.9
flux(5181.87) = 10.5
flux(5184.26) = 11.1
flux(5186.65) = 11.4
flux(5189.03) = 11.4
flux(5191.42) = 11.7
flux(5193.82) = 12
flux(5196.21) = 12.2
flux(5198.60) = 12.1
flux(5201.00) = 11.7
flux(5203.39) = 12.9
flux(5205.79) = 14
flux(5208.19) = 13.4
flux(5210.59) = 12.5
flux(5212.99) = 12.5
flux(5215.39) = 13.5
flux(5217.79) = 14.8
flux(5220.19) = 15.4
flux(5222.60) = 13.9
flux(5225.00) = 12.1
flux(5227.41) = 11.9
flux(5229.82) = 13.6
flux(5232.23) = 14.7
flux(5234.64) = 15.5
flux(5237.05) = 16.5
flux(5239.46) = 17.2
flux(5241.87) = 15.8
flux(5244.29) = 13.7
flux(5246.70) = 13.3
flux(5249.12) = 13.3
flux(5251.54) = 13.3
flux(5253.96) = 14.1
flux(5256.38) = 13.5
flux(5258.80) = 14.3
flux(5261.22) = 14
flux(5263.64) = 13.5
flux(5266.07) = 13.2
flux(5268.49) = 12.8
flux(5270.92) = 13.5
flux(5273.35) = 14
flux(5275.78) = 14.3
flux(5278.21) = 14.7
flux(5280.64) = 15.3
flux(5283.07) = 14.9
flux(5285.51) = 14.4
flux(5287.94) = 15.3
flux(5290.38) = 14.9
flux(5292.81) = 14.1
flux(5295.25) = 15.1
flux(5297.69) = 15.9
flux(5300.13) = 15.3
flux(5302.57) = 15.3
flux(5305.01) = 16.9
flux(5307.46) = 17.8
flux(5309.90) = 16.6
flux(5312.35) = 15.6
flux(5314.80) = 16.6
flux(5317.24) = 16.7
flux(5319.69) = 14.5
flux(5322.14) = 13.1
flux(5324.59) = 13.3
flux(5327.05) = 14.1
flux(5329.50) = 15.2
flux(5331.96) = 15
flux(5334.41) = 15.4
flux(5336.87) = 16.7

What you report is 0.38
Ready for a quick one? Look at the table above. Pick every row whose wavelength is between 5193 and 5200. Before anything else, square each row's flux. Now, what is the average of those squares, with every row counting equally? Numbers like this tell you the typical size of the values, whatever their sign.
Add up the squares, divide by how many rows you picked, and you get 146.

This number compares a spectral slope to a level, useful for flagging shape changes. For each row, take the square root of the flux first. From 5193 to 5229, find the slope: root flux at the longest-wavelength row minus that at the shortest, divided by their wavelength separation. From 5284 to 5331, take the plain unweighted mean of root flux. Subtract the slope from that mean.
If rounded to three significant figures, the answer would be 3.91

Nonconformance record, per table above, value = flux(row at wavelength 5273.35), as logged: 14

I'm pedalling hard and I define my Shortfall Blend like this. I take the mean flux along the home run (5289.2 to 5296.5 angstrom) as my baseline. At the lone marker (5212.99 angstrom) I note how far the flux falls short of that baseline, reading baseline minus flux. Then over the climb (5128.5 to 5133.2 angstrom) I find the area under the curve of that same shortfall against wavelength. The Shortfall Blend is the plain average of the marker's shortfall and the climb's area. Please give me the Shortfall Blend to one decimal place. 7.5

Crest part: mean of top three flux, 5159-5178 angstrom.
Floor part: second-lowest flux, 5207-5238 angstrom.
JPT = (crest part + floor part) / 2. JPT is 12.5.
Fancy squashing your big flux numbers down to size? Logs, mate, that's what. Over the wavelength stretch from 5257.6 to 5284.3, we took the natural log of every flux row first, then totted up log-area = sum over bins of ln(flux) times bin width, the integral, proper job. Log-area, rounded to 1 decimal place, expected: 70.5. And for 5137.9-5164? 68.7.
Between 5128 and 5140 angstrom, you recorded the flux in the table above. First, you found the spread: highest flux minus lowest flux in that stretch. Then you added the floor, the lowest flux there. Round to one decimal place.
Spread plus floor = 12.1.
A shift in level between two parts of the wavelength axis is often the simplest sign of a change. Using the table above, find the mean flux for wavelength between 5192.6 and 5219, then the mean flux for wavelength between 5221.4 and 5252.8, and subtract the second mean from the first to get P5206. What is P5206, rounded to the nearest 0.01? -1.34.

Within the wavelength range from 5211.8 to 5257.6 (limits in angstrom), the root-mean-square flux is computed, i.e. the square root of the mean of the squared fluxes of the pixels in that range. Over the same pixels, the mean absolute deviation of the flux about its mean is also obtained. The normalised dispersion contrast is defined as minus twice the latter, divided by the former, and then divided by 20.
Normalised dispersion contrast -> -0.008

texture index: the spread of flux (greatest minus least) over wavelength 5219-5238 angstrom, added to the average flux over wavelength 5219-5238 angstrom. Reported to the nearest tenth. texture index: 18.8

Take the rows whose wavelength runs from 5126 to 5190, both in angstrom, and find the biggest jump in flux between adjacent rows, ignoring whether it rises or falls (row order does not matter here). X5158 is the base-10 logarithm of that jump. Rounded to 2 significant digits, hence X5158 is 0.28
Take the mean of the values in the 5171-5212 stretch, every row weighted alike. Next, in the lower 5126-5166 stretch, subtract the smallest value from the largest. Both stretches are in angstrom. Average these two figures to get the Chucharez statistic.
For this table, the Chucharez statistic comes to 8.6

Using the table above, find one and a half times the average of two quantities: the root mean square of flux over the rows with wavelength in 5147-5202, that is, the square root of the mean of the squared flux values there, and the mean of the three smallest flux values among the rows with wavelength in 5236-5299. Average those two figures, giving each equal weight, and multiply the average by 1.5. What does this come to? 19.3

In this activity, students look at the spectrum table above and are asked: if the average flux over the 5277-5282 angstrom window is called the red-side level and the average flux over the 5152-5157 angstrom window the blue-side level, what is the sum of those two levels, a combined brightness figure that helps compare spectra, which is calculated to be 29.0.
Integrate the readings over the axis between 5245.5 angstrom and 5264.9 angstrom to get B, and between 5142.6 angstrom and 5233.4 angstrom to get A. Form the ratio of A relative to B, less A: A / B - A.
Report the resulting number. -1174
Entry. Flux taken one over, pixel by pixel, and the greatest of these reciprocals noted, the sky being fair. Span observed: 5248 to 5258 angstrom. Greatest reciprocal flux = 0.075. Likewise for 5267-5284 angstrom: 0.078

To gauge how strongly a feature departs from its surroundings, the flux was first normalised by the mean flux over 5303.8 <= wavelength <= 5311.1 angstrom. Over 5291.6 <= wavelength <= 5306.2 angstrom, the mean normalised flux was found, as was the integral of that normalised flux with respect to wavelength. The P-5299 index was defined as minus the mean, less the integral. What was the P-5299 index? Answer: -14.1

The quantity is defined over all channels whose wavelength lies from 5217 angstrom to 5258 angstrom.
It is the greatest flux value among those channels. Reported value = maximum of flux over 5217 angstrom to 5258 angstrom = 17.2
